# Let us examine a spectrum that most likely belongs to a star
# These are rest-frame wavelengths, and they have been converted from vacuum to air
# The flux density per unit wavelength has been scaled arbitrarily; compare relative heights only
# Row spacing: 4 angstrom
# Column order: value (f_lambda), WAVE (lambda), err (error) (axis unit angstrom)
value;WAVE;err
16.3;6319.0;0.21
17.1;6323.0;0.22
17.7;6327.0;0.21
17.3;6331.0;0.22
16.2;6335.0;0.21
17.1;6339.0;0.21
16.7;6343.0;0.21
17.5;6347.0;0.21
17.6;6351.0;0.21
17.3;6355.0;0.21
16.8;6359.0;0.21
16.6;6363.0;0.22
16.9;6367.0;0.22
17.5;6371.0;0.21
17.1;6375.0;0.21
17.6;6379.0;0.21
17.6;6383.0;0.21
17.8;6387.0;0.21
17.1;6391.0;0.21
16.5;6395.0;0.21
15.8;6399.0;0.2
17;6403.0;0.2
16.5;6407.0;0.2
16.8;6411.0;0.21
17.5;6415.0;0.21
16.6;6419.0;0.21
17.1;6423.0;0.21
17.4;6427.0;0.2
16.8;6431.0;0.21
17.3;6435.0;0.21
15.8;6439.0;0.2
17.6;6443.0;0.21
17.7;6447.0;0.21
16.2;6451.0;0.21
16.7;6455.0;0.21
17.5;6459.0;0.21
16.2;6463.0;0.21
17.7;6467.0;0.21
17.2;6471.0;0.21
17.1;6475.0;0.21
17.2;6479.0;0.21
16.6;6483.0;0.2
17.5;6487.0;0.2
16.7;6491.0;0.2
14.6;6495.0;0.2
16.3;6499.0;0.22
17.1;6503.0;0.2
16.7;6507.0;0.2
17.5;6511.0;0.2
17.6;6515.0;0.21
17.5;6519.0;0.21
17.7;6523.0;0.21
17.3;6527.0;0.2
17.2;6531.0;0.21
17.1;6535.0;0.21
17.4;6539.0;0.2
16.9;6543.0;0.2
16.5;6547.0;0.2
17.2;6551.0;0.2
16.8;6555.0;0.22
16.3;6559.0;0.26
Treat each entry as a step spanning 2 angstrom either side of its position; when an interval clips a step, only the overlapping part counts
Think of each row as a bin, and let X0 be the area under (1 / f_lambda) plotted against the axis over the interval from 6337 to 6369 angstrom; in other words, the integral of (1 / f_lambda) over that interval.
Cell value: 1.88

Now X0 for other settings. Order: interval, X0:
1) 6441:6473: 1.87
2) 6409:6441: 1.89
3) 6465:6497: 1.91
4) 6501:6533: 1.85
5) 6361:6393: 1.85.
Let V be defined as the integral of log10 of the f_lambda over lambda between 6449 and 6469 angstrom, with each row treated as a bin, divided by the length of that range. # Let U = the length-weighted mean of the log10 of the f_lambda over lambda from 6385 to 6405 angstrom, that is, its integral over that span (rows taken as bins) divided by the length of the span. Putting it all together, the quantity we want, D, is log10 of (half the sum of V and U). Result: 0.089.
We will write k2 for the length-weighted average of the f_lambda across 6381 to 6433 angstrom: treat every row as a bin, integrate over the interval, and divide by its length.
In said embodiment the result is 17.0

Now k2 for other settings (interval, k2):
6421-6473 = 17.0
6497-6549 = 17.1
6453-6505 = 16.8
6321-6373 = 17.1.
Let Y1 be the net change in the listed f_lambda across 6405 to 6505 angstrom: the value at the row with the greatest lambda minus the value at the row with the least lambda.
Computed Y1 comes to 0.6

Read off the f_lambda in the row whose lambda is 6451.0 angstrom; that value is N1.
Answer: 16.2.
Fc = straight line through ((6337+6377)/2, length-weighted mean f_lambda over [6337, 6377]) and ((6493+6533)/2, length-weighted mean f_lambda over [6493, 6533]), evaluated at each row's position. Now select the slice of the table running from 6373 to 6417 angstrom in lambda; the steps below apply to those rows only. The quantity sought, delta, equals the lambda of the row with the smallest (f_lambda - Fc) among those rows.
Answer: 6399.0 angstrom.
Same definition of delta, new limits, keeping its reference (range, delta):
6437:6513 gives 6495.0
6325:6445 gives 6399.0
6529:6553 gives 6547.0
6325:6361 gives 6335.0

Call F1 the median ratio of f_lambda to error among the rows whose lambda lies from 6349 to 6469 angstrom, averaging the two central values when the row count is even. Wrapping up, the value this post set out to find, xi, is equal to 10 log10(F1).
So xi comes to 19.1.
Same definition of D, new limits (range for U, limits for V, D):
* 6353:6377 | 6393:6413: 0.088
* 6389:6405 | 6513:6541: 0.090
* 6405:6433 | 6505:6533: 0.091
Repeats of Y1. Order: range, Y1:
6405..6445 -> 1.1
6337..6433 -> -0.3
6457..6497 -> -2.9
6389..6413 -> -0.3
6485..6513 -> 0.0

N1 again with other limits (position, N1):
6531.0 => 17.2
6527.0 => 17.3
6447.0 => 17.7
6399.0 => 15.8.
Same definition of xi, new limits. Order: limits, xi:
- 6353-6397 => 19.1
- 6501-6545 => 19.3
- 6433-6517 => 19.2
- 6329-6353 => 19.1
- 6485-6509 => 19.2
